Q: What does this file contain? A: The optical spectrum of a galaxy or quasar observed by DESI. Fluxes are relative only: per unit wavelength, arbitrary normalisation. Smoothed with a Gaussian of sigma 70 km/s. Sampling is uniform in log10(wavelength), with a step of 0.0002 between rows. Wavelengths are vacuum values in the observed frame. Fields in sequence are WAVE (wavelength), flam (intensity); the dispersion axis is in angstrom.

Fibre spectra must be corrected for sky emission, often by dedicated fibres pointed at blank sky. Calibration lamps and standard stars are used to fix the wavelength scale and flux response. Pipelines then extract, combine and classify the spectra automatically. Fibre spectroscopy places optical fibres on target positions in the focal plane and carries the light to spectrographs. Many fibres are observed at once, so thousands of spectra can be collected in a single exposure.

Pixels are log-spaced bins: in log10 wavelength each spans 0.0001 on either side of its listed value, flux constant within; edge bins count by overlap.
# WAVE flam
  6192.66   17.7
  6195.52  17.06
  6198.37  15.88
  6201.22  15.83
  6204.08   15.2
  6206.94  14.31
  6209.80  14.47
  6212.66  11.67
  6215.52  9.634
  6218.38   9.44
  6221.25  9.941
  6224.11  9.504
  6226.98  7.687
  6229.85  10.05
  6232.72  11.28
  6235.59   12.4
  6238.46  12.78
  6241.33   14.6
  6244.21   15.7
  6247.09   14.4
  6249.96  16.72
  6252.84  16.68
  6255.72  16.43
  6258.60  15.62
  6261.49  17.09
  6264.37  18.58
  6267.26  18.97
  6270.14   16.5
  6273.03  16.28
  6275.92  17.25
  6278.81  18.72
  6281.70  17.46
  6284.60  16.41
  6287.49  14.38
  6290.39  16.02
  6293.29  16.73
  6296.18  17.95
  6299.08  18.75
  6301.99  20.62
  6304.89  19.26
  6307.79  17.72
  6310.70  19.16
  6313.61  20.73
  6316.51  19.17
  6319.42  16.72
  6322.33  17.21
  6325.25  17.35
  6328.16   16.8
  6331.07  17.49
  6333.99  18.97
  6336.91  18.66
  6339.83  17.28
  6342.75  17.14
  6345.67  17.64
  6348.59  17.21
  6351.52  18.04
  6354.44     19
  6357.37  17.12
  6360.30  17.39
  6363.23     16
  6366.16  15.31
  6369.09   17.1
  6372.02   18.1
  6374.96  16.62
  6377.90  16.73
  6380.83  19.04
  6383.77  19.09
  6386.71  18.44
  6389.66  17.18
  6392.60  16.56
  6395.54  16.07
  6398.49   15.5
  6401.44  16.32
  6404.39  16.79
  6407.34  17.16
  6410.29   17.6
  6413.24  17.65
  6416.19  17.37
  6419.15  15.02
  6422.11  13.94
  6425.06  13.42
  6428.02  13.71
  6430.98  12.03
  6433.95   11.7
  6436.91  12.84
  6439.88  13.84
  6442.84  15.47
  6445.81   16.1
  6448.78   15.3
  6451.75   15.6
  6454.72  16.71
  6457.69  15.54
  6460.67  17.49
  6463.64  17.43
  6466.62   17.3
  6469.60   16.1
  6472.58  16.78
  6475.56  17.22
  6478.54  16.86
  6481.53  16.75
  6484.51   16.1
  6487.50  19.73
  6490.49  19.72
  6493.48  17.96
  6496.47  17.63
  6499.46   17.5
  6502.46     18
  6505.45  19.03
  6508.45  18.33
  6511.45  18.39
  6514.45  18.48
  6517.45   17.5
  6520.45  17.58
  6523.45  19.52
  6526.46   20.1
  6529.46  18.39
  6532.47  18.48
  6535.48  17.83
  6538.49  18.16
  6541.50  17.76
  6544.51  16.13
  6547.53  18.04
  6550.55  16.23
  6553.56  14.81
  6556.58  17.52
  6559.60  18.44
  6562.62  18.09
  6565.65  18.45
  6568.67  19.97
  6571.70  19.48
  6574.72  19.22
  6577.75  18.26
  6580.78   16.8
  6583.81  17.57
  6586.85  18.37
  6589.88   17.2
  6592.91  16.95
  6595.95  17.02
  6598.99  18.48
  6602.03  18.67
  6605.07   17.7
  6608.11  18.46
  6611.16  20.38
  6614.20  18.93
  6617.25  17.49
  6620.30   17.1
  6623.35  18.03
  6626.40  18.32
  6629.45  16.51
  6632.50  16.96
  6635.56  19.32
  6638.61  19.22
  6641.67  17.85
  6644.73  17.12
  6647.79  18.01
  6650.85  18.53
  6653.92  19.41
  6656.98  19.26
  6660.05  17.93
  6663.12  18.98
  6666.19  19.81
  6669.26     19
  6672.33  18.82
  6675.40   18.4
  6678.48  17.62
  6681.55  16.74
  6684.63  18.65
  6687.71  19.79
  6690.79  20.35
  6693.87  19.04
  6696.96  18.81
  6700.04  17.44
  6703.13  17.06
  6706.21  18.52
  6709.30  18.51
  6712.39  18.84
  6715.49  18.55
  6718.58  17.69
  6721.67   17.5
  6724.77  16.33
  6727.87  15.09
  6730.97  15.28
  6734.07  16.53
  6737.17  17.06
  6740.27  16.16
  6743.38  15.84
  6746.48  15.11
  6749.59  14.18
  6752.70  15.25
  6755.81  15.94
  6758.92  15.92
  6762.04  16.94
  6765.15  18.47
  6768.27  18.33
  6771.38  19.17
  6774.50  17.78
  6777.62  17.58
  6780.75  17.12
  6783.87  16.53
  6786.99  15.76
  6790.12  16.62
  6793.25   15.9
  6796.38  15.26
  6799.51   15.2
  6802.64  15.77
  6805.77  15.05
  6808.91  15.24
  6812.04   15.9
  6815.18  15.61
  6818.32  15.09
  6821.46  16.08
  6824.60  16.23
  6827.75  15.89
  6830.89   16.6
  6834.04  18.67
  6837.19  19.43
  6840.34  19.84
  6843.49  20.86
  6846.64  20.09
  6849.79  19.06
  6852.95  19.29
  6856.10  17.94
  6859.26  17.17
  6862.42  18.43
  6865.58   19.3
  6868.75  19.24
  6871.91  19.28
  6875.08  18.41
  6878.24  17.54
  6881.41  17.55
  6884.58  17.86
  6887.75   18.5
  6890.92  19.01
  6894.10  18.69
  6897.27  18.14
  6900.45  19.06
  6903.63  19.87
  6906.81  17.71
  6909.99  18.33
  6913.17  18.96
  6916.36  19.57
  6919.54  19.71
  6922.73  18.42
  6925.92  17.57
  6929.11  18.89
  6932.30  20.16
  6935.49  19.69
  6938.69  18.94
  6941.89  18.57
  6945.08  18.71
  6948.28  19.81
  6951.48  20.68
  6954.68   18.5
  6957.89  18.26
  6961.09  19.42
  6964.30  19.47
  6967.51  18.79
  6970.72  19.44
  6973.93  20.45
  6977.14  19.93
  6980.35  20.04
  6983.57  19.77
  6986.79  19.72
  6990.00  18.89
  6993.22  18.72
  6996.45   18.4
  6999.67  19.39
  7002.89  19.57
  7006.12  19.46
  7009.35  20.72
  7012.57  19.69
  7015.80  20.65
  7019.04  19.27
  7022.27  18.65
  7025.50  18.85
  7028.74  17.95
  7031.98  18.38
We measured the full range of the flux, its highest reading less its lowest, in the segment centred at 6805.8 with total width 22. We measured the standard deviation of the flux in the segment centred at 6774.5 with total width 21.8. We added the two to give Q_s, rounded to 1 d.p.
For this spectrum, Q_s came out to 1.7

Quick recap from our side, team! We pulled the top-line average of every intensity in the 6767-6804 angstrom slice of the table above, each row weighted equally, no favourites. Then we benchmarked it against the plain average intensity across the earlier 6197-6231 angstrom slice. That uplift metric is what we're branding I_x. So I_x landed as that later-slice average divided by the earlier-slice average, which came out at 1.4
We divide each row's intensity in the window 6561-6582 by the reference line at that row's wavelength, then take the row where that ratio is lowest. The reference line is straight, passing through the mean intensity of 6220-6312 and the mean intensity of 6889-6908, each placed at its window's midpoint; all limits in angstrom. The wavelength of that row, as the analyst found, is 6580.78 angstrom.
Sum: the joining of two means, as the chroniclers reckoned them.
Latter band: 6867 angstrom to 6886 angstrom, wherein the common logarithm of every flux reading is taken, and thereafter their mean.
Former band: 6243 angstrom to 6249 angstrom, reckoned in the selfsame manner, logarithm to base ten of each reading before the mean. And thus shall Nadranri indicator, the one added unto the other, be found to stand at 2.44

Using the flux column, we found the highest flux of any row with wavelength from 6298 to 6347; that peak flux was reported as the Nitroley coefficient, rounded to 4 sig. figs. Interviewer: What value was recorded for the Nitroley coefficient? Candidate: 20.73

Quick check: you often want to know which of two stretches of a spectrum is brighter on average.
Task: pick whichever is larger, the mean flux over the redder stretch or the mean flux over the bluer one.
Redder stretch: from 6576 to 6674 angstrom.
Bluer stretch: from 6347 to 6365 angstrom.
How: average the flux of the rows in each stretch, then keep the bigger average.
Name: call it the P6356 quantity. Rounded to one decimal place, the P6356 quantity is 18.2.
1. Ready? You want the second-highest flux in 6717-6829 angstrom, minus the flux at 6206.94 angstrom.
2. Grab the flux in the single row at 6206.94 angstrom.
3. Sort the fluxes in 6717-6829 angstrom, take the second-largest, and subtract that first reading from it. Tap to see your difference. 4.2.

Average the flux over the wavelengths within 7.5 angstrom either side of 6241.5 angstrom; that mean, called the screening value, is 14.0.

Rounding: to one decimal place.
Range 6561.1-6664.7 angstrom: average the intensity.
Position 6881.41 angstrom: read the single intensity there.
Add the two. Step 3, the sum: 35.8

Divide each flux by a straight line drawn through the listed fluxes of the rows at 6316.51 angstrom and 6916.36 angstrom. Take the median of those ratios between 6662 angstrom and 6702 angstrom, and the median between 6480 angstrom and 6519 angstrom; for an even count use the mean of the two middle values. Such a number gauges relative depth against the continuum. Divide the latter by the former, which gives 0.96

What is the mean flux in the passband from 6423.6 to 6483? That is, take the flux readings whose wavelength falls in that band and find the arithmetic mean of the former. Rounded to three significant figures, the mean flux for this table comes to 15.4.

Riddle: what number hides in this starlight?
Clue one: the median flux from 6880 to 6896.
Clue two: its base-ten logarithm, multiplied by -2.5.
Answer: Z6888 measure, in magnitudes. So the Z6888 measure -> -3.168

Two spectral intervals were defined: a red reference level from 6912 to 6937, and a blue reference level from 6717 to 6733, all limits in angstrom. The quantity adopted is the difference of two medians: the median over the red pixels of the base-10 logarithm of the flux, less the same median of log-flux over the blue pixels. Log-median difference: 0.072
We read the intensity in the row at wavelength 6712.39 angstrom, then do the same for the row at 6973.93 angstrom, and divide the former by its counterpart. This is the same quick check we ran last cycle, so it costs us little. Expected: 0.9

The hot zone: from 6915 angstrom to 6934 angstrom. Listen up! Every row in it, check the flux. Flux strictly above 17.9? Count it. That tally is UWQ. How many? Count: 5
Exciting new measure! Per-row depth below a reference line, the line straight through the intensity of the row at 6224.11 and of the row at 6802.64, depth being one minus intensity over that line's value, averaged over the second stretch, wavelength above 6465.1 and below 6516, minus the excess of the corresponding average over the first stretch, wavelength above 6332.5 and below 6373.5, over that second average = -0.26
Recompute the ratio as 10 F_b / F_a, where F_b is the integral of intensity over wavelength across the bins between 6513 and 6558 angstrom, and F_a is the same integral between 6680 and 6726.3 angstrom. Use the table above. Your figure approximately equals 9.5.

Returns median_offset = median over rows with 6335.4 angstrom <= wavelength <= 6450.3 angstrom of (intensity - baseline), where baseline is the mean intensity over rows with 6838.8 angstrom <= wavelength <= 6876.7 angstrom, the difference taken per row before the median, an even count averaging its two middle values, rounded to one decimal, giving -2.3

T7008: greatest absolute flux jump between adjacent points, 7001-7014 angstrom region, 1.3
